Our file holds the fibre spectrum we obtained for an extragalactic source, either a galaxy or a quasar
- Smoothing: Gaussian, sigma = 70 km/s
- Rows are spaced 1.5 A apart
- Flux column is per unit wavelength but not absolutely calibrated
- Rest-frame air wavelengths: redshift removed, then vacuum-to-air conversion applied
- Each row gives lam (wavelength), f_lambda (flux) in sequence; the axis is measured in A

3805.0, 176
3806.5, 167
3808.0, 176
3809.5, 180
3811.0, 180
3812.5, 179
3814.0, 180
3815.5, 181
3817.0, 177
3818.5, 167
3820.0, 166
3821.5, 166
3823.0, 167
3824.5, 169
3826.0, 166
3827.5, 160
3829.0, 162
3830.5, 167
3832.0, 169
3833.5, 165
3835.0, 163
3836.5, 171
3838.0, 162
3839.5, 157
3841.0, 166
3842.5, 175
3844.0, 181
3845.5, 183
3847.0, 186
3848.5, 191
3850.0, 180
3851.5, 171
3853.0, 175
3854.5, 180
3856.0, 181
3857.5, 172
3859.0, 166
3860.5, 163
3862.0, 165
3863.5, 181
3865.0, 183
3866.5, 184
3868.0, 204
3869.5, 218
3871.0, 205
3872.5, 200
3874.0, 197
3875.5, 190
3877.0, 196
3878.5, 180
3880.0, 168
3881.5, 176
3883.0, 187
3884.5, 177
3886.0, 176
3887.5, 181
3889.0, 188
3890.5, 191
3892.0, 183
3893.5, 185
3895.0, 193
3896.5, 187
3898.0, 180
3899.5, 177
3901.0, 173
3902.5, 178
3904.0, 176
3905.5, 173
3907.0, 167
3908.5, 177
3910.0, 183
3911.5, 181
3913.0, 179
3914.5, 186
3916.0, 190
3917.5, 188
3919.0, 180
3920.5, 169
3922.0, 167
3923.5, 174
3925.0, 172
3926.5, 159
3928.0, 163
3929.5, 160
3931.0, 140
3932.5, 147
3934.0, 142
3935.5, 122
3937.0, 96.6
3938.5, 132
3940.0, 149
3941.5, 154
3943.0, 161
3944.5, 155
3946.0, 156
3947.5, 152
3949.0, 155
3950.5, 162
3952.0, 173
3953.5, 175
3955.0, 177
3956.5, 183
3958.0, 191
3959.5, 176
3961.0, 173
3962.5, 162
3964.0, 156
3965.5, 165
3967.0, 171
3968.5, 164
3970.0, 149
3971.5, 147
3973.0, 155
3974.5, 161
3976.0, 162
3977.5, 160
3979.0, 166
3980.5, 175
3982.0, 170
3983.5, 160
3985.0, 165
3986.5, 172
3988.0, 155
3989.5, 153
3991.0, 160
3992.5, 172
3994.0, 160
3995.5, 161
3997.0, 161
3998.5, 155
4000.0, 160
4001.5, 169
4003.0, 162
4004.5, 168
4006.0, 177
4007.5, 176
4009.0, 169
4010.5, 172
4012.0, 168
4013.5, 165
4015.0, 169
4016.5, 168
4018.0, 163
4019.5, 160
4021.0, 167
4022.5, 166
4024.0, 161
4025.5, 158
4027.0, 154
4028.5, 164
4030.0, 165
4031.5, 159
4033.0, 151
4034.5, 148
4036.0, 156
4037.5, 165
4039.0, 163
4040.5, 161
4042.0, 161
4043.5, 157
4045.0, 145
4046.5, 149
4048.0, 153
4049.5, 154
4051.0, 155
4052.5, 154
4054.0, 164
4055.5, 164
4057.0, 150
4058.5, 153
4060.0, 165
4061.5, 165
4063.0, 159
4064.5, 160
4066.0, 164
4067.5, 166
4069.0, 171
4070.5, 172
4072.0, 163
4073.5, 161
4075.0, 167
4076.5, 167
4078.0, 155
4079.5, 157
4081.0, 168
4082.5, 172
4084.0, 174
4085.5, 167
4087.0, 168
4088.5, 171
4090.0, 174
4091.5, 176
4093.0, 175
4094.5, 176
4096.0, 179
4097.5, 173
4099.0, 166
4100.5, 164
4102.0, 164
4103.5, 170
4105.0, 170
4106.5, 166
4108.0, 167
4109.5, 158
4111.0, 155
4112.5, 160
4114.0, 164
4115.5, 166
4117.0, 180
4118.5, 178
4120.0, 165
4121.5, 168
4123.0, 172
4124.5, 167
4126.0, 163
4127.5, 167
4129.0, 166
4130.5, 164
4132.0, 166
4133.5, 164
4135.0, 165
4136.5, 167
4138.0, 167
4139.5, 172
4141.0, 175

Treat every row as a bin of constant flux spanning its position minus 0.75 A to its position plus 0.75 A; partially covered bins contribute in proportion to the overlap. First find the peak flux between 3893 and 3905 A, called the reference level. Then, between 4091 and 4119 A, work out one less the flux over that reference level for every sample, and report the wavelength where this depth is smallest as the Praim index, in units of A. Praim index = 4117.0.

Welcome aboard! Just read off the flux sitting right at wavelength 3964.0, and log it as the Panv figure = 156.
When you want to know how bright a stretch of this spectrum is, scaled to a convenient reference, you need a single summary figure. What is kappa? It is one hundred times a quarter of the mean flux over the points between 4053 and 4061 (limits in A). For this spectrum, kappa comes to 3980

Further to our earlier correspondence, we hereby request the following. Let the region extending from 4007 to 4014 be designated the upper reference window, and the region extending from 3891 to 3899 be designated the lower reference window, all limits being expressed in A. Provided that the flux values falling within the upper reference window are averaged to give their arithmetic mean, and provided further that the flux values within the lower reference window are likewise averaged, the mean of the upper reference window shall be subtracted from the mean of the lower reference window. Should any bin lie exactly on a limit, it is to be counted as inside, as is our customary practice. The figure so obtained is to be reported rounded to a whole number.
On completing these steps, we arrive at 16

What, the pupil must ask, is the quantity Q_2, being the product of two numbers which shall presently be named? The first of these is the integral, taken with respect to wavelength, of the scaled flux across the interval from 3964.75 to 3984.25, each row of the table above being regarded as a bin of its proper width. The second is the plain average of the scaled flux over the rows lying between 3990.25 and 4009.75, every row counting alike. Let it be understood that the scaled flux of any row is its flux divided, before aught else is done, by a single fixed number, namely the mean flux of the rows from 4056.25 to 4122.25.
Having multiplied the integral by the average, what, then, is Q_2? 18.8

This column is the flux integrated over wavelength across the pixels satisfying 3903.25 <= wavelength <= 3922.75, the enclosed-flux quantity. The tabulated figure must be 3474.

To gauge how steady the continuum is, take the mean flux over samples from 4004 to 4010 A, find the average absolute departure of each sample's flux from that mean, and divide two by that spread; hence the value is 0.50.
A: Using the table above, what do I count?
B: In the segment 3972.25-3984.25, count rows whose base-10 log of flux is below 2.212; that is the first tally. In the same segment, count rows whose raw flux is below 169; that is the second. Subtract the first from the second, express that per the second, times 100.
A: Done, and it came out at 17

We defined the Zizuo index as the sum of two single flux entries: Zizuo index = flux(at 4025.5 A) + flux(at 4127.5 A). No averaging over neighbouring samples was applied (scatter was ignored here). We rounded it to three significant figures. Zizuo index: 325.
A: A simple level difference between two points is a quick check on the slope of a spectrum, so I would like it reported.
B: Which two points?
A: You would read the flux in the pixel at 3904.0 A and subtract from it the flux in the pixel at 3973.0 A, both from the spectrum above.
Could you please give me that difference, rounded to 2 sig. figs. 21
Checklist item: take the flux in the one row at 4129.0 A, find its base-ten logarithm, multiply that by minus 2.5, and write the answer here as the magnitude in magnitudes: -5.55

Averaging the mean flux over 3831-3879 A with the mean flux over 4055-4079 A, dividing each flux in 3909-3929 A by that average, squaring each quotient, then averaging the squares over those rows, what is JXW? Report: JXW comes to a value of 1.06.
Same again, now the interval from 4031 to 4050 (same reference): 0.83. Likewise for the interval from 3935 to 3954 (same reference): 0.78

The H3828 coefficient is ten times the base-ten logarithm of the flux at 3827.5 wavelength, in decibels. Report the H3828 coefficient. 22.0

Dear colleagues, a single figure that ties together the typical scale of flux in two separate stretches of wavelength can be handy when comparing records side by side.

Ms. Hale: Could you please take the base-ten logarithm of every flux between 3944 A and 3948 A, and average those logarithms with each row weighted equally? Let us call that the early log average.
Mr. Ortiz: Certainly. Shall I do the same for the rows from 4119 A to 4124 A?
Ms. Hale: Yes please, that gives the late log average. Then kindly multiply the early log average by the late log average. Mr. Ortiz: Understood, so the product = 4.87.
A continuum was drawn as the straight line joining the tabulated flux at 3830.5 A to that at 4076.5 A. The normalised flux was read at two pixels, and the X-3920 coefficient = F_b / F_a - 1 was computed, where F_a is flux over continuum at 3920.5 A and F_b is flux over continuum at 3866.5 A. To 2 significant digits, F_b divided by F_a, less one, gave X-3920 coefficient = 0.089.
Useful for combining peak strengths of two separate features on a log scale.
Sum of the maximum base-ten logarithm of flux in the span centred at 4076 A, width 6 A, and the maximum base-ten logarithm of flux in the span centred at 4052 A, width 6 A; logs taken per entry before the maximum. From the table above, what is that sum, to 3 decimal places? 4.438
